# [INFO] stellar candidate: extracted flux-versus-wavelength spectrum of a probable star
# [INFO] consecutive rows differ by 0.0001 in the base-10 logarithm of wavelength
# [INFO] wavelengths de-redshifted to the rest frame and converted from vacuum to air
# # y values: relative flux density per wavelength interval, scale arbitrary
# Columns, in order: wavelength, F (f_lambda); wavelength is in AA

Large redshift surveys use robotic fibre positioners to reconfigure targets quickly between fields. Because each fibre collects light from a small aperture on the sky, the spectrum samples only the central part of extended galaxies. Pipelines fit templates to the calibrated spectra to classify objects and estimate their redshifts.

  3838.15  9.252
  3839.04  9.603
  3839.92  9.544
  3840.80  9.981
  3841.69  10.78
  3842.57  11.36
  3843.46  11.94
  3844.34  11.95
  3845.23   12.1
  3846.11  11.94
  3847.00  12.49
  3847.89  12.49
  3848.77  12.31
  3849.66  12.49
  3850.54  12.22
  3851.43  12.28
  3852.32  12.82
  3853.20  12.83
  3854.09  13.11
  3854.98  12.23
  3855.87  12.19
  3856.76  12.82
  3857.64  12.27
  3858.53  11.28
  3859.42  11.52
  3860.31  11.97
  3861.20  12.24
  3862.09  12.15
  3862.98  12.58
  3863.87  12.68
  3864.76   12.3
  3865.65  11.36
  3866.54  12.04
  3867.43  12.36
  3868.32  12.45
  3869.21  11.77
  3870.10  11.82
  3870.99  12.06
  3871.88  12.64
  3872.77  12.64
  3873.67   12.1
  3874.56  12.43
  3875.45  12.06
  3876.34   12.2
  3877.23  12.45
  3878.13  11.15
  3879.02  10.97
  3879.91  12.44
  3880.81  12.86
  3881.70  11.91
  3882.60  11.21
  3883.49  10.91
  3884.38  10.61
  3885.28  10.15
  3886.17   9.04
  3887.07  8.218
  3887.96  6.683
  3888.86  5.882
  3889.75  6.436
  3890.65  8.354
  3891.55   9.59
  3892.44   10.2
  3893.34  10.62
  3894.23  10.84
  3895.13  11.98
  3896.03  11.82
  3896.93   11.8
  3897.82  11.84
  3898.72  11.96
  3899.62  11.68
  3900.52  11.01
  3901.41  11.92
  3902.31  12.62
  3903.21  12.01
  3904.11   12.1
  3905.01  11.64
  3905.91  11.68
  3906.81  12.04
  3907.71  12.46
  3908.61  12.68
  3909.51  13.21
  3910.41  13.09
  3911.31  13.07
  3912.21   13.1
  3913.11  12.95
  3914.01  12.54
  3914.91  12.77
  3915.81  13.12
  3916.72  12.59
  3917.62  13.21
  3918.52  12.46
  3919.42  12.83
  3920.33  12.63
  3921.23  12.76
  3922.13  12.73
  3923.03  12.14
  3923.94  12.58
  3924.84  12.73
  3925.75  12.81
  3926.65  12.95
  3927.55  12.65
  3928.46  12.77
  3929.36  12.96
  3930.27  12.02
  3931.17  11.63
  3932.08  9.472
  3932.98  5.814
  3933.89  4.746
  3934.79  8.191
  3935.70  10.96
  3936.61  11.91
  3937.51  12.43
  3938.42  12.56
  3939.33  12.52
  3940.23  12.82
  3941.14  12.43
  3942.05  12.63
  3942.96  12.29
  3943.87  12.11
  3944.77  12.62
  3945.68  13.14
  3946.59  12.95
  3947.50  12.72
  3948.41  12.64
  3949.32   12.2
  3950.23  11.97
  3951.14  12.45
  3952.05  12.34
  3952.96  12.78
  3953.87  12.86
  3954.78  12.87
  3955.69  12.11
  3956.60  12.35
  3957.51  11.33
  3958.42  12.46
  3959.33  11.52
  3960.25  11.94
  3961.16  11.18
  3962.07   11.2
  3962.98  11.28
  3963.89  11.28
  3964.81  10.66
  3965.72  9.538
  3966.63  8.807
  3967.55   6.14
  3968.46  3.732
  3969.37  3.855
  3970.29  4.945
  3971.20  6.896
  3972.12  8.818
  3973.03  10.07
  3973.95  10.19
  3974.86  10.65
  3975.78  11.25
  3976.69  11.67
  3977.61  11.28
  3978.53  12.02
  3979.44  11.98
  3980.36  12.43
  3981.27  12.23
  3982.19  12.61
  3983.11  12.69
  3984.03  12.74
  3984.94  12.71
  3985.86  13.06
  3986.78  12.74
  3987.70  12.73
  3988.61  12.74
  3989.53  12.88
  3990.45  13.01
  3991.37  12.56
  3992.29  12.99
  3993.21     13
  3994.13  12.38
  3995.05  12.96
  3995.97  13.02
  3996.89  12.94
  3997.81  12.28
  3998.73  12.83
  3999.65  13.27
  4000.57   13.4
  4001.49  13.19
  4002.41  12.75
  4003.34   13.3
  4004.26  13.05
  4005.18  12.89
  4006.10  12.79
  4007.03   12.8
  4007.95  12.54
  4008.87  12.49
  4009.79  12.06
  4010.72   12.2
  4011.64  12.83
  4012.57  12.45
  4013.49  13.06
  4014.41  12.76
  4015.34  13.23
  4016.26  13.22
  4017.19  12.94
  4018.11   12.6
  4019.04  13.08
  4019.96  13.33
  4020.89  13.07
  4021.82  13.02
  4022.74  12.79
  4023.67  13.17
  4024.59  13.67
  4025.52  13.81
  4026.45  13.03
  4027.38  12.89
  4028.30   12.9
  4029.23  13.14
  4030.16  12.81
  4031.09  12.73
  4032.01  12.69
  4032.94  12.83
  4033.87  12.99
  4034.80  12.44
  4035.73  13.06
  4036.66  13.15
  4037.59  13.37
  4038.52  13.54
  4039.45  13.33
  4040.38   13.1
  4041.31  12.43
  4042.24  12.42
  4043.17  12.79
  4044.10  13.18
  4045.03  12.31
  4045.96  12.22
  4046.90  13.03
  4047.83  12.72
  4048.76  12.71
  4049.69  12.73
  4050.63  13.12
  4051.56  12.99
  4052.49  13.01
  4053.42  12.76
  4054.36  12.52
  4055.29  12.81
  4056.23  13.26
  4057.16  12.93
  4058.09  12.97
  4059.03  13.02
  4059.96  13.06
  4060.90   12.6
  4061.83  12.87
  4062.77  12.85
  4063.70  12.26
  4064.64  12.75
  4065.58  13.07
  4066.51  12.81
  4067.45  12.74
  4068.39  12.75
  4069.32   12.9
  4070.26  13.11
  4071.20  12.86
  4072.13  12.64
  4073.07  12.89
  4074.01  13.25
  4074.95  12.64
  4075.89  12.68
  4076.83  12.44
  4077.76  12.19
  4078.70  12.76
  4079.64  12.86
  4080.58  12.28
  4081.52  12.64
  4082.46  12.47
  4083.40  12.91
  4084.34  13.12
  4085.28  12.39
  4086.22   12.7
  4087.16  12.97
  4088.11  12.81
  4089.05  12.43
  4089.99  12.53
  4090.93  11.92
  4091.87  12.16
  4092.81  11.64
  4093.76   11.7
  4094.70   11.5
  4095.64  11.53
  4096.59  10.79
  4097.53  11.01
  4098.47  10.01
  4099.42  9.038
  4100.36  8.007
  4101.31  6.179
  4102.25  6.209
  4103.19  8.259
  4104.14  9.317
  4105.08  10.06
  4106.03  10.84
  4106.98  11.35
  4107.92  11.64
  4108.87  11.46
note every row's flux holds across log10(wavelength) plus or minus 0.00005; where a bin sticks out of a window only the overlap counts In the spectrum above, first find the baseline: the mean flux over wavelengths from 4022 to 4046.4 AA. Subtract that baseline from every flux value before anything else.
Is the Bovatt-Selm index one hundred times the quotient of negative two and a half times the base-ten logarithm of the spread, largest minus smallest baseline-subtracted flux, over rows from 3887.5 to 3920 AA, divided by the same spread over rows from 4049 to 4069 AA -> -216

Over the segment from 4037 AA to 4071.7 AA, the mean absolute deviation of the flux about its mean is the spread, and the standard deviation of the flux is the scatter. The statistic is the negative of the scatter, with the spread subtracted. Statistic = -0.54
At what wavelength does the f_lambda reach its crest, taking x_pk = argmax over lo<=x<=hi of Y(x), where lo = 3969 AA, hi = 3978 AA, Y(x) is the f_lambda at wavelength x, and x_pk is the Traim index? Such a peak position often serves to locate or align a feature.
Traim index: 3976.69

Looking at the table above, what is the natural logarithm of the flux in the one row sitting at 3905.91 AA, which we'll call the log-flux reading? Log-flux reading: 2.46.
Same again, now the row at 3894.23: 2.38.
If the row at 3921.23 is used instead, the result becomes 2.55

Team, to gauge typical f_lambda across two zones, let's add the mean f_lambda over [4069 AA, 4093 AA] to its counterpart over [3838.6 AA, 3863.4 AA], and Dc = 24.5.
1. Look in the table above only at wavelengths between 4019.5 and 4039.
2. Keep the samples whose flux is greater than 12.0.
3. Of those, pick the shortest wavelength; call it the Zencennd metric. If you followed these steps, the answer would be 4019.96 AA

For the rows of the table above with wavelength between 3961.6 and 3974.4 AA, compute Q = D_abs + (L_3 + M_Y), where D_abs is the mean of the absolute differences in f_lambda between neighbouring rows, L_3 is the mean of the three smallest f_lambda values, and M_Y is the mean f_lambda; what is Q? 13.6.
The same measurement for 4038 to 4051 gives 25.5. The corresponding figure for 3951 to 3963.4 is 23.7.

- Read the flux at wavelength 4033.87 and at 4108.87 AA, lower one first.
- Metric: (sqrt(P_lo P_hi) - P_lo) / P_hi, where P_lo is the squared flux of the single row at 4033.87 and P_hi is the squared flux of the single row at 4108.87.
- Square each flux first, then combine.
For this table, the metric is -0.151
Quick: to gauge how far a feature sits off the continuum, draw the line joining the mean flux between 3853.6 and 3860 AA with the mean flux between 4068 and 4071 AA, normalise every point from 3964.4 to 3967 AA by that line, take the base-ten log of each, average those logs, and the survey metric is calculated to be -0.115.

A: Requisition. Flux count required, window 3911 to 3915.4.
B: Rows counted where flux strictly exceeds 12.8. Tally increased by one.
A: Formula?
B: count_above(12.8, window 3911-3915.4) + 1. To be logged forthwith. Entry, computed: 4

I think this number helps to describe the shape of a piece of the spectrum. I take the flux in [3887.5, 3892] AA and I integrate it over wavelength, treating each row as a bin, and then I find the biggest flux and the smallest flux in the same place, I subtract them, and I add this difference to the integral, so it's 37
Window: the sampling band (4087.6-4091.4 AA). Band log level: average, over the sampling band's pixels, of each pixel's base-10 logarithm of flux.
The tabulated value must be 1.09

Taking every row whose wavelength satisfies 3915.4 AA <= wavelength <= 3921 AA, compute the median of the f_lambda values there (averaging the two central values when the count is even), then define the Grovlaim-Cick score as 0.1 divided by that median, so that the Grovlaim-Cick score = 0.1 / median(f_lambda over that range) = 0.0079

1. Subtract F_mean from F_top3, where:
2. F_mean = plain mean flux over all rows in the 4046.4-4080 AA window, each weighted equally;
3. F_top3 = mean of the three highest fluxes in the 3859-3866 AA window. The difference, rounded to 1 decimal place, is -0.3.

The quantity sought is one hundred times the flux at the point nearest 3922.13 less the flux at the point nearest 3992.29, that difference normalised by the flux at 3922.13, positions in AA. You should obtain -2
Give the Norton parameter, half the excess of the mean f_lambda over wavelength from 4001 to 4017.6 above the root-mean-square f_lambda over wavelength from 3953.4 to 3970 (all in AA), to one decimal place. 1.1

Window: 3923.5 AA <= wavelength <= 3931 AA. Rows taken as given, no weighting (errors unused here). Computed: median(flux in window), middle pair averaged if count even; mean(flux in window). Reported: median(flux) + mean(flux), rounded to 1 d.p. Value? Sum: 25.4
